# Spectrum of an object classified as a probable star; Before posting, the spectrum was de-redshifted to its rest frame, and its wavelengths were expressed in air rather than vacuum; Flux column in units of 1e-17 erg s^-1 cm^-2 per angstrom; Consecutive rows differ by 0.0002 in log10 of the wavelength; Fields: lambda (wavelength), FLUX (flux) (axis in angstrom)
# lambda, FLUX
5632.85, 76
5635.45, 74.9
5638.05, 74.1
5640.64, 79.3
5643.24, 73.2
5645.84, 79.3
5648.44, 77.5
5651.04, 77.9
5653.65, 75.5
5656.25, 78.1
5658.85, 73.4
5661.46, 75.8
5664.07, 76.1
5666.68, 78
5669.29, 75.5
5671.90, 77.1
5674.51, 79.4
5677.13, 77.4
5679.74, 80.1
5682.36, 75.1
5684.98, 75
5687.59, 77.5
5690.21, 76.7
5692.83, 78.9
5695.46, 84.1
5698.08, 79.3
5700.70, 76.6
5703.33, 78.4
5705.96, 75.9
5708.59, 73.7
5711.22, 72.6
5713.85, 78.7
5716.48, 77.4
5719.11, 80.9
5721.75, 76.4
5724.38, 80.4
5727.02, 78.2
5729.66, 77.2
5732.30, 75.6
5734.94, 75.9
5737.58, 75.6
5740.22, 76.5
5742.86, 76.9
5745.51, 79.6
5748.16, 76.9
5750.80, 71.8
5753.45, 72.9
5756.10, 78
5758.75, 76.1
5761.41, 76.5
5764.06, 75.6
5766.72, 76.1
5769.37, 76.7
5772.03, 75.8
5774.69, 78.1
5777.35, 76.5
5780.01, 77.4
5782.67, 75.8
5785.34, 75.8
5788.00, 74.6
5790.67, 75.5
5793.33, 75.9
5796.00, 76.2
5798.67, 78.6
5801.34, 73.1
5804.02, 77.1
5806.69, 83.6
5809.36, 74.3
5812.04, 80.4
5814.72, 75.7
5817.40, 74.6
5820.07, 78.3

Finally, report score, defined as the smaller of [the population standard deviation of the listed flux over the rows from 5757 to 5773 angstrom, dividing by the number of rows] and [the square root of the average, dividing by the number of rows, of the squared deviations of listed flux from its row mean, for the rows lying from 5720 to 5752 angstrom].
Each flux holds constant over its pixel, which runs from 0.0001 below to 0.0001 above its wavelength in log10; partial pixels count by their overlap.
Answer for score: 0.4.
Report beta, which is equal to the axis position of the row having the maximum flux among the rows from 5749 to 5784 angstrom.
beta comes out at 5774.69 angstrom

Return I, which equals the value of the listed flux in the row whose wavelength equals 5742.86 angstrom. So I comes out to 76.9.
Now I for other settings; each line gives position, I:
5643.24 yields 73.2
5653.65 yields 75.5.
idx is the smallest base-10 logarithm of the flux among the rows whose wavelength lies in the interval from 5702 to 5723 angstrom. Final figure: 1.86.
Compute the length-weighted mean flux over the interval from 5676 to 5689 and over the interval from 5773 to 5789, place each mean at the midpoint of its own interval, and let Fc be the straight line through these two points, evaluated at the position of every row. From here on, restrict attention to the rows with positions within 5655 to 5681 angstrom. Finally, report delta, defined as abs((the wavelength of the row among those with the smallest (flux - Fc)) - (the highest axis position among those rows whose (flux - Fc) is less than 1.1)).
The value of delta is 18.3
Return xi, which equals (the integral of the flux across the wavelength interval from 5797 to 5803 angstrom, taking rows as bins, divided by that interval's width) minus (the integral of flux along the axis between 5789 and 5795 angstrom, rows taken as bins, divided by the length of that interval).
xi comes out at 0.2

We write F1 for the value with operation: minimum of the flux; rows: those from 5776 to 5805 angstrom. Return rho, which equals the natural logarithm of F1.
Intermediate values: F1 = 73.1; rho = 4.29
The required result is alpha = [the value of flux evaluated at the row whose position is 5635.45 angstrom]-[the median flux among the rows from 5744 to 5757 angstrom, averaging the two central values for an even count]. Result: -2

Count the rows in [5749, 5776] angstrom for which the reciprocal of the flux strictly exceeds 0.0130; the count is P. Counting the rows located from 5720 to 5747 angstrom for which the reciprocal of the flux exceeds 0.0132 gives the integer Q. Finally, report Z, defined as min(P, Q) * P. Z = 16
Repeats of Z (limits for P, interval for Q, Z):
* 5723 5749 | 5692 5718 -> 12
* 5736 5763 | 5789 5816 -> 32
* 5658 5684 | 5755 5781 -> 5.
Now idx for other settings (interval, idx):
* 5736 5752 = 1.86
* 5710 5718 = 1.86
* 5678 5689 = 1.88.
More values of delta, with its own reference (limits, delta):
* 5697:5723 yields 10.5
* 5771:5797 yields 8.0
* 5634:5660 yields 15.6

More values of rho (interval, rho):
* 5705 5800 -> 4.27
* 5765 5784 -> 4.33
